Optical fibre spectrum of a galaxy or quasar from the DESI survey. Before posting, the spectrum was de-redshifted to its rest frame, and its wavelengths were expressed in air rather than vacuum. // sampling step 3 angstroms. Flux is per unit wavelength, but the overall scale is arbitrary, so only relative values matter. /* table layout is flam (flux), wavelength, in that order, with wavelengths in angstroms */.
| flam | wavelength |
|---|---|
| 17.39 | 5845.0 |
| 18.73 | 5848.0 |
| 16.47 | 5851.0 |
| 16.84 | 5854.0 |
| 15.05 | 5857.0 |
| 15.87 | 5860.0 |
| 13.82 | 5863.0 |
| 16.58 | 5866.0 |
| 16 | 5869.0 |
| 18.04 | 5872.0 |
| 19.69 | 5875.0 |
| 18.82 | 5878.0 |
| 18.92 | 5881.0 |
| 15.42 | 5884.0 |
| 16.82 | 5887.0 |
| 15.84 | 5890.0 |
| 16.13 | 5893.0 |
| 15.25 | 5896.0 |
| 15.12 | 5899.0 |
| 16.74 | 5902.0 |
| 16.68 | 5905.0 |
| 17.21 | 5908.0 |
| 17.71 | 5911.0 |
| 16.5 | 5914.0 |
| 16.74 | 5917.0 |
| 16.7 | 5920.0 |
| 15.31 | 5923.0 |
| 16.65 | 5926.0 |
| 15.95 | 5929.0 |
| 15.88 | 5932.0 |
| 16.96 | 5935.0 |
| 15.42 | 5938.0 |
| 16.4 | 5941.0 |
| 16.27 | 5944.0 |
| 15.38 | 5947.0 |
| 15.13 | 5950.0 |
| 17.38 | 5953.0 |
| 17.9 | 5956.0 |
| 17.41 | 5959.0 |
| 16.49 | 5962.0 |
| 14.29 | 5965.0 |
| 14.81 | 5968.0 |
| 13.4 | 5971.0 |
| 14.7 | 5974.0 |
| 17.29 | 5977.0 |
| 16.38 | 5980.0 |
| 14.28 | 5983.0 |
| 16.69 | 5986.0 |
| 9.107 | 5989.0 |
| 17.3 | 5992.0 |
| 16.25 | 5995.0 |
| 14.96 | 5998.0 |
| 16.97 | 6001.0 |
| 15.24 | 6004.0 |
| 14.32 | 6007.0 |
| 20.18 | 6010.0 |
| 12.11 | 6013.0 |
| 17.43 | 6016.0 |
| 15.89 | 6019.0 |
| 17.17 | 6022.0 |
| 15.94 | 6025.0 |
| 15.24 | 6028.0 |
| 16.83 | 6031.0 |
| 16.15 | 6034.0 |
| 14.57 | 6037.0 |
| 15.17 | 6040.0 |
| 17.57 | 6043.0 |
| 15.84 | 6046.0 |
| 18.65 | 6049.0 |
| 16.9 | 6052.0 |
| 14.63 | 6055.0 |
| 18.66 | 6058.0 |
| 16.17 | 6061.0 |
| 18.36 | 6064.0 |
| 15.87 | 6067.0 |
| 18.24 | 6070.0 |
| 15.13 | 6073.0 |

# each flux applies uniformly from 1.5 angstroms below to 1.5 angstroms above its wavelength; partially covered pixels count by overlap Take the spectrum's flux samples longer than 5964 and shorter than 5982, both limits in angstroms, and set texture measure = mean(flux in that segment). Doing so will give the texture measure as 15.1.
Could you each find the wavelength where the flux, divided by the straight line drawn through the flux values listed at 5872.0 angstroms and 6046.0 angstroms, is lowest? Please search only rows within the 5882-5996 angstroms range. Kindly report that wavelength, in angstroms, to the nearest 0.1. 5989.0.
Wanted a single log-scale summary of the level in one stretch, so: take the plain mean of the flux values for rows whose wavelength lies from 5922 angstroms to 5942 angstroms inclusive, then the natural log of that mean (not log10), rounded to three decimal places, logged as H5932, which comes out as 2.778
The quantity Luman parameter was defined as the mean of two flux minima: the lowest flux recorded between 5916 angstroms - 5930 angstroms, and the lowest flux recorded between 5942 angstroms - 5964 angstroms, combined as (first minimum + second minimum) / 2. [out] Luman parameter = 15.2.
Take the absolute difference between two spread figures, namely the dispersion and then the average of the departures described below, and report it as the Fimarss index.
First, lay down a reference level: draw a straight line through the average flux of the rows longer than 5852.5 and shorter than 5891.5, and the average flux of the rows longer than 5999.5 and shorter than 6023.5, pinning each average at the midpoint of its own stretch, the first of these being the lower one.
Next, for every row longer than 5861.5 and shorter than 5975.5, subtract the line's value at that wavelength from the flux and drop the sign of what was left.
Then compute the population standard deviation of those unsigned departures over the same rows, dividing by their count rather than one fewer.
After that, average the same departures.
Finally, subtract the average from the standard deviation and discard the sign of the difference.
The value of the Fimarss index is 0.19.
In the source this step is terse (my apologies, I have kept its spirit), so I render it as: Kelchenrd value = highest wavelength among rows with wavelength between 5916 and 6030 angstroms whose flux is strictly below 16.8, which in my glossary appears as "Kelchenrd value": 6028.0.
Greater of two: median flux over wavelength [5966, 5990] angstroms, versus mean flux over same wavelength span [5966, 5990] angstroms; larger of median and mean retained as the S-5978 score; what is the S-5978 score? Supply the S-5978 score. 14.8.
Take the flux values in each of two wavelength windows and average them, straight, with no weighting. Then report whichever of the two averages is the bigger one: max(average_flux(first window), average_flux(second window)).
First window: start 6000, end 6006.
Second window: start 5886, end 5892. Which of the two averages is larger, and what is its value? 16.3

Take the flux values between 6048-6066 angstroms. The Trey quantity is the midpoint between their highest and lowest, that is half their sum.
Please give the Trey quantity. 16.6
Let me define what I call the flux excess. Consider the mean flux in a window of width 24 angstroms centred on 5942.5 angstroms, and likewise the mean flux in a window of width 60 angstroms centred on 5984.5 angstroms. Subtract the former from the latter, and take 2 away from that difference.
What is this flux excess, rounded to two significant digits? -2.6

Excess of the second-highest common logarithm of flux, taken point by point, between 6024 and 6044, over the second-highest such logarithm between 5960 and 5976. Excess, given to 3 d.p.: 0.056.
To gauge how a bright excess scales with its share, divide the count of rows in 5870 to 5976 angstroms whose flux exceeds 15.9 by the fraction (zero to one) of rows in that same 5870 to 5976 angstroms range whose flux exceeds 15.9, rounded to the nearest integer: 35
